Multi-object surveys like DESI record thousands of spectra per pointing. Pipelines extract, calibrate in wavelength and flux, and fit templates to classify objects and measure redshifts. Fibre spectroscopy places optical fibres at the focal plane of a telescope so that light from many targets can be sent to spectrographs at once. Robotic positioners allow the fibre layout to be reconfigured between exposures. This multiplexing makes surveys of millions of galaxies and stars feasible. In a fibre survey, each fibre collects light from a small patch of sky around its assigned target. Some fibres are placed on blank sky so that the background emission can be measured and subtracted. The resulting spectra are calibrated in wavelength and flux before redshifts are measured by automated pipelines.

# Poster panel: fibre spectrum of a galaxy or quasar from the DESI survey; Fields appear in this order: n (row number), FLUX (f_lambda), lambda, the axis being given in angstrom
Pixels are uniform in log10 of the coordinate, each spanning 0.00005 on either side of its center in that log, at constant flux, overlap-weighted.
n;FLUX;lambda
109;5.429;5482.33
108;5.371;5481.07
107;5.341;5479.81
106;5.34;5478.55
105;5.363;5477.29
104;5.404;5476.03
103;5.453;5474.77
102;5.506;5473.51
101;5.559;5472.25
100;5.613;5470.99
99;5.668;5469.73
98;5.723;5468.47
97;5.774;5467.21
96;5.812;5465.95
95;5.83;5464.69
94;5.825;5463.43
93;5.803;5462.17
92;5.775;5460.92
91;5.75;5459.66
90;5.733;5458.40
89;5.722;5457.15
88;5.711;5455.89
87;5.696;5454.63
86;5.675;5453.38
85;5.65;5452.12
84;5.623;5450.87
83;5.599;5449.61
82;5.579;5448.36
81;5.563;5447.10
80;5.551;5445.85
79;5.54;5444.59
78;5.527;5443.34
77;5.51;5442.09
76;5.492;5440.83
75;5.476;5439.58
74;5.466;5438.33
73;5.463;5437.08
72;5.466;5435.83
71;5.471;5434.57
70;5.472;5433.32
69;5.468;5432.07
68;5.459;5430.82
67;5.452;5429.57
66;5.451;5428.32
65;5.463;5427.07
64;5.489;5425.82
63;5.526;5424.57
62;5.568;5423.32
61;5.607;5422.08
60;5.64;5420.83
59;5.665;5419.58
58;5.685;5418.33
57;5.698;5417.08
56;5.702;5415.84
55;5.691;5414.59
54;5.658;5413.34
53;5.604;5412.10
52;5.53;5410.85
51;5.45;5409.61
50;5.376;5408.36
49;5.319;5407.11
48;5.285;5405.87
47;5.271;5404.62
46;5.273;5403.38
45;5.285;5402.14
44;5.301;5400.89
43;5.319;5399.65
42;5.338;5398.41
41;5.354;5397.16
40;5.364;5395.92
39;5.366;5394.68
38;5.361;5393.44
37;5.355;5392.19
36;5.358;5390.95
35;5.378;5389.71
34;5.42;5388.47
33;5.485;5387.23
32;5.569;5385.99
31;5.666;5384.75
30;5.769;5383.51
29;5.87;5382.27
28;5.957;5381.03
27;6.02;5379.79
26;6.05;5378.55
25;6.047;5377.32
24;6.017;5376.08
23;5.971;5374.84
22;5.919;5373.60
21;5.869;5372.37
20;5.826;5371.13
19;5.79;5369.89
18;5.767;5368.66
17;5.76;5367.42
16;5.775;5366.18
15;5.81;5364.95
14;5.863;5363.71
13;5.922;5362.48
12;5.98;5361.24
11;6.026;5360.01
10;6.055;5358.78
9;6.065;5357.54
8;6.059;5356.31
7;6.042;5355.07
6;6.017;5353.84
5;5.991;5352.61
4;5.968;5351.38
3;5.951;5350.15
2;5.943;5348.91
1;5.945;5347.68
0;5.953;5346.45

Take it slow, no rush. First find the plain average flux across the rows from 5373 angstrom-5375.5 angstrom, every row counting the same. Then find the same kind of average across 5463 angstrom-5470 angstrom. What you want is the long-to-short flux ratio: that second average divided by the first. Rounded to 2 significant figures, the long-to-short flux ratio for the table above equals 0.97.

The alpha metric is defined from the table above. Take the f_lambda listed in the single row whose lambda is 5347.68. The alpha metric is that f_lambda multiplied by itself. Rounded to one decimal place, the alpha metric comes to 35.3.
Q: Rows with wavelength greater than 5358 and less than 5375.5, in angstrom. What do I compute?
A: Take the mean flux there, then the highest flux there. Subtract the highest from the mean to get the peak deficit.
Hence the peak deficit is -0.17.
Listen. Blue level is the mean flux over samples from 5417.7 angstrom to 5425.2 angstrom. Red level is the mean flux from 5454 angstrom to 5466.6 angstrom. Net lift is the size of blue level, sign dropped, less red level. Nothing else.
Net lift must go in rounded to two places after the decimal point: -0.15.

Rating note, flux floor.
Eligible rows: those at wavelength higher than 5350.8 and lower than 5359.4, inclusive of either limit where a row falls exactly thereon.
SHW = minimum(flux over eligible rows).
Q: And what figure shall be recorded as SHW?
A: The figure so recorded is 5.968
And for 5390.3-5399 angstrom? 5.338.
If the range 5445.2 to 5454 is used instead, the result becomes 5.551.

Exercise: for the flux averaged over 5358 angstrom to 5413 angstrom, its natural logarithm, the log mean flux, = 1.73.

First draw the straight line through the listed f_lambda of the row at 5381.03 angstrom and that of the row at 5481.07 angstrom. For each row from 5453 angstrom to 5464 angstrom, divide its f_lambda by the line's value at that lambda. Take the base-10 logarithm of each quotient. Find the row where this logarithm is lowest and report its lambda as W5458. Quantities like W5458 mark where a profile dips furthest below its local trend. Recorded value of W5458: 5453.38 angstrom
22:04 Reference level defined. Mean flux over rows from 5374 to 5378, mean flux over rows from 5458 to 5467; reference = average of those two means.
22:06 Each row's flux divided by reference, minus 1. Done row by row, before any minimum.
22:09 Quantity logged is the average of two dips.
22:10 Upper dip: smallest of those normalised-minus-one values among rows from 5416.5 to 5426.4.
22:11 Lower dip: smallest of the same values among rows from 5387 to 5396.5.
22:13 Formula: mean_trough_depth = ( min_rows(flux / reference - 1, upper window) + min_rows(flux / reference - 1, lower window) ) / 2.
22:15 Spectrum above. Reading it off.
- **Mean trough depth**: -0.081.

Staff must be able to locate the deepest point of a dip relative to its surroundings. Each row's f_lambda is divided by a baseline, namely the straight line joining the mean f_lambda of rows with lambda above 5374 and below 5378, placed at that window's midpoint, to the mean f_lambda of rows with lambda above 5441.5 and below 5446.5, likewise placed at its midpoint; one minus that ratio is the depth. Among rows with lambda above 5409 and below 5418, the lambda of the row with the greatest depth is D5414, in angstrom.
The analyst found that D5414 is 5409.61 angstrom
